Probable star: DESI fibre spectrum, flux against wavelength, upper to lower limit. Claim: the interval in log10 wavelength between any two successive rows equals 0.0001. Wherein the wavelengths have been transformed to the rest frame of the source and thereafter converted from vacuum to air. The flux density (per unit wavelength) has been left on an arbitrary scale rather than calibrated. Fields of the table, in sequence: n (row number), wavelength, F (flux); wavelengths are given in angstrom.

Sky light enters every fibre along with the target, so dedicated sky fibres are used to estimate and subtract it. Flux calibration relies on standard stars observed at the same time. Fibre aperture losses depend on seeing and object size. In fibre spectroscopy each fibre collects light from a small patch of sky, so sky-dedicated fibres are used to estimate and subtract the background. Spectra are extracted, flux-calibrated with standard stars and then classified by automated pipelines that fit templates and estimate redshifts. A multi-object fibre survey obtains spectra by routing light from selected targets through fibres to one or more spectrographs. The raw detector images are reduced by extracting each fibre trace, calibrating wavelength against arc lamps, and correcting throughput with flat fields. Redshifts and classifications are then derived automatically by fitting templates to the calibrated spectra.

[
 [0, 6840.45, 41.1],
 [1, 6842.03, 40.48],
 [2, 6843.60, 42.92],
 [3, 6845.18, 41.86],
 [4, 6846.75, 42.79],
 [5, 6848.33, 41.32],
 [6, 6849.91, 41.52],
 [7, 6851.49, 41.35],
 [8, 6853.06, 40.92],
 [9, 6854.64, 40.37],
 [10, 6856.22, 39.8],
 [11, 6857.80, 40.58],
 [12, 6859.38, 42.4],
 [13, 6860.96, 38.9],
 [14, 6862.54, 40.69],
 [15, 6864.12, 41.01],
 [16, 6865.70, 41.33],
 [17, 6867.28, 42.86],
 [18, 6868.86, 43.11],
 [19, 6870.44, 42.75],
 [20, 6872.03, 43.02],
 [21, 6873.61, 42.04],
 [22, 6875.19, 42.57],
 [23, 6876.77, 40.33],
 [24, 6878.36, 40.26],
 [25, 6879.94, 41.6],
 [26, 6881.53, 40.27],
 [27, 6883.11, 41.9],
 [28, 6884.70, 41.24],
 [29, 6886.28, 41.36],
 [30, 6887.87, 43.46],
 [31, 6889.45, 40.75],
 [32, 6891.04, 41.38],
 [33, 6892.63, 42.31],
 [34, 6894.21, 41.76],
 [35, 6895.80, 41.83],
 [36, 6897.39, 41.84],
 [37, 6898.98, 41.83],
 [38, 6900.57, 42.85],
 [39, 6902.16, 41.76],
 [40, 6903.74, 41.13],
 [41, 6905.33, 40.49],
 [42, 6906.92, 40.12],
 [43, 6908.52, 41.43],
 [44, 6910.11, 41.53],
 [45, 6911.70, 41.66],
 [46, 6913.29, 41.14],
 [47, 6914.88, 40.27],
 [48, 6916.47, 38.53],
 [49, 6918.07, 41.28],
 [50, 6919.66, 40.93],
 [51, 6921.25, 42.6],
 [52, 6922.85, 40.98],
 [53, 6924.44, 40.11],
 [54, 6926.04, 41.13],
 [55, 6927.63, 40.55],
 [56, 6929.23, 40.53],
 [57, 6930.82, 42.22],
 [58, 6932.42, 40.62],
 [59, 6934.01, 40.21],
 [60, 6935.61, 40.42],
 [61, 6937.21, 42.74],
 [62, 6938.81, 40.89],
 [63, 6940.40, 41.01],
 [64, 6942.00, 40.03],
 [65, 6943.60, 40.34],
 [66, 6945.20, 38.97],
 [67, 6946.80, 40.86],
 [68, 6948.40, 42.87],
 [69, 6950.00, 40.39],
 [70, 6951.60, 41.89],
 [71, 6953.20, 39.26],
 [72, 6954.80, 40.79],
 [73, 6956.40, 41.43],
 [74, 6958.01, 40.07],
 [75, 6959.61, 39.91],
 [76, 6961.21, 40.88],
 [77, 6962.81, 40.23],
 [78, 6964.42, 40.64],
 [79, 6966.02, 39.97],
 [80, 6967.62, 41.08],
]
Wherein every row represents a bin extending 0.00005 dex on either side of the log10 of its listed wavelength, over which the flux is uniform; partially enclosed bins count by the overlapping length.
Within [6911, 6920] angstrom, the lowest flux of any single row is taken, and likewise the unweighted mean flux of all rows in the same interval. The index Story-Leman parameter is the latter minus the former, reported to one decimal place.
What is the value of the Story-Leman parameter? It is 2.1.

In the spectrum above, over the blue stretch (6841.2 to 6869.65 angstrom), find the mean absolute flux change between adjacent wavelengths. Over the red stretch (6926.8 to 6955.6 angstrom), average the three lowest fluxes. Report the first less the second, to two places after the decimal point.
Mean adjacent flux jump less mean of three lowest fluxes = -38.35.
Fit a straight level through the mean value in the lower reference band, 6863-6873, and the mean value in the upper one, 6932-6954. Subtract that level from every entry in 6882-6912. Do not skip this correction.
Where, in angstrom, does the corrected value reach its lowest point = 6906.92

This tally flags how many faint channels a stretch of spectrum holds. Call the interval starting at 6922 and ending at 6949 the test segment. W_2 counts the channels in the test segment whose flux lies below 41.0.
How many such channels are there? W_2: 12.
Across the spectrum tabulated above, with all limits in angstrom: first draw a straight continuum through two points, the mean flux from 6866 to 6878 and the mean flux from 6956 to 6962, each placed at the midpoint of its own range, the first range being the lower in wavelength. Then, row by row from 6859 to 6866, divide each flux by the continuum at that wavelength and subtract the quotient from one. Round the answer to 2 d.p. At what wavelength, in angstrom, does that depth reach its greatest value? 6860.96 angstrom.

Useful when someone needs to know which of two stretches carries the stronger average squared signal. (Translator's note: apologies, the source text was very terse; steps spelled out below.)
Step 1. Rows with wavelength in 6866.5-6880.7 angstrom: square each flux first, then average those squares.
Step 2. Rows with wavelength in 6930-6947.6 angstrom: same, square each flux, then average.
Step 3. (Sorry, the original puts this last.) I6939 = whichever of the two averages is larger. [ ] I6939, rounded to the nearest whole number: 1770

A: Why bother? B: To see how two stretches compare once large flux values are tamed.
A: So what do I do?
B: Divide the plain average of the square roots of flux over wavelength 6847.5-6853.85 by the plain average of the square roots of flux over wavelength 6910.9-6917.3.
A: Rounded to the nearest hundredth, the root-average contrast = 1.01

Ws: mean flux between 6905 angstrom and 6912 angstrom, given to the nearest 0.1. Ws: 41.0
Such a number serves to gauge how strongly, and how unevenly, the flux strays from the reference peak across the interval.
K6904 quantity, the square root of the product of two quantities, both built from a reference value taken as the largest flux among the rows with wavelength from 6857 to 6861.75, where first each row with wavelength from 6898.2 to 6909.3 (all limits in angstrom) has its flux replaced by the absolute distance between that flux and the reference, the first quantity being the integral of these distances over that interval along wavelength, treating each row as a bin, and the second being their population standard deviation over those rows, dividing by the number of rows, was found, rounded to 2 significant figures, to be 2.9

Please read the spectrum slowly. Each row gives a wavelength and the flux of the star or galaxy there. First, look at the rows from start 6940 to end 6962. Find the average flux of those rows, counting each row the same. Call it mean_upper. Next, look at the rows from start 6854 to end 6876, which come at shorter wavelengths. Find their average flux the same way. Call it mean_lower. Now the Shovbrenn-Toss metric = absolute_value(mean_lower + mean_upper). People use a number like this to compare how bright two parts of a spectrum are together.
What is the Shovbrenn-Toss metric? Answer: 82.2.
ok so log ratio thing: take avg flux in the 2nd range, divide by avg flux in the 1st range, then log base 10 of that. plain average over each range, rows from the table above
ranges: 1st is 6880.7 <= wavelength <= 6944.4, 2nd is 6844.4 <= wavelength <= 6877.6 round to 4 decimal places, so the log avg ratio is 0.0033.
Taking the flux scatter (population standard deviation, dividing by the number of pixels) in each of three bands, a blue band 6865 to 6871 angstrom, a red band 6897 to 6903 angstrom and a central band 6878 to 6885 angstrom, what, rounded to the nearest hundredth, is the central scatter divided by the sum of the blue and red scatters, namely 0.59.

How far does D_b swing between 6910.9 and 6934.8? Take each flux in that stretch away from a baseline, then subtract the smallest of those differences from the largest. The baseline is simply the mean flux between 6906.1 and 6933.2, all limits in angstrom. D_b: 4.07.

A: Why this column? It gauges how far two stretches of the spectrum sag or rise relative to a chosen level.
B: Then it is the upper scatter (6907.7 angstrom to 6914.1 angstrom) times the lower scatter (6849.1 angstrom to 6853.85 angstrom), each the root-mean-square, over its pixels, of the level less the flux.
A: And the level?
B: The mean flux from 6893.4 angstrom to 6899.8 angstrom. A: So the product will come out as 0.3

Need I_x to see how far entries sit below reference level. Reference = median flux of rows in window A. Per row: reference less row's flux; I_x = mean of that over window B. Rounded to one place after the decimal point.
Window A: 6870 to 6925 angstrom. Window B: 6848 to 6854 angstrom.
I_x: 0.2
